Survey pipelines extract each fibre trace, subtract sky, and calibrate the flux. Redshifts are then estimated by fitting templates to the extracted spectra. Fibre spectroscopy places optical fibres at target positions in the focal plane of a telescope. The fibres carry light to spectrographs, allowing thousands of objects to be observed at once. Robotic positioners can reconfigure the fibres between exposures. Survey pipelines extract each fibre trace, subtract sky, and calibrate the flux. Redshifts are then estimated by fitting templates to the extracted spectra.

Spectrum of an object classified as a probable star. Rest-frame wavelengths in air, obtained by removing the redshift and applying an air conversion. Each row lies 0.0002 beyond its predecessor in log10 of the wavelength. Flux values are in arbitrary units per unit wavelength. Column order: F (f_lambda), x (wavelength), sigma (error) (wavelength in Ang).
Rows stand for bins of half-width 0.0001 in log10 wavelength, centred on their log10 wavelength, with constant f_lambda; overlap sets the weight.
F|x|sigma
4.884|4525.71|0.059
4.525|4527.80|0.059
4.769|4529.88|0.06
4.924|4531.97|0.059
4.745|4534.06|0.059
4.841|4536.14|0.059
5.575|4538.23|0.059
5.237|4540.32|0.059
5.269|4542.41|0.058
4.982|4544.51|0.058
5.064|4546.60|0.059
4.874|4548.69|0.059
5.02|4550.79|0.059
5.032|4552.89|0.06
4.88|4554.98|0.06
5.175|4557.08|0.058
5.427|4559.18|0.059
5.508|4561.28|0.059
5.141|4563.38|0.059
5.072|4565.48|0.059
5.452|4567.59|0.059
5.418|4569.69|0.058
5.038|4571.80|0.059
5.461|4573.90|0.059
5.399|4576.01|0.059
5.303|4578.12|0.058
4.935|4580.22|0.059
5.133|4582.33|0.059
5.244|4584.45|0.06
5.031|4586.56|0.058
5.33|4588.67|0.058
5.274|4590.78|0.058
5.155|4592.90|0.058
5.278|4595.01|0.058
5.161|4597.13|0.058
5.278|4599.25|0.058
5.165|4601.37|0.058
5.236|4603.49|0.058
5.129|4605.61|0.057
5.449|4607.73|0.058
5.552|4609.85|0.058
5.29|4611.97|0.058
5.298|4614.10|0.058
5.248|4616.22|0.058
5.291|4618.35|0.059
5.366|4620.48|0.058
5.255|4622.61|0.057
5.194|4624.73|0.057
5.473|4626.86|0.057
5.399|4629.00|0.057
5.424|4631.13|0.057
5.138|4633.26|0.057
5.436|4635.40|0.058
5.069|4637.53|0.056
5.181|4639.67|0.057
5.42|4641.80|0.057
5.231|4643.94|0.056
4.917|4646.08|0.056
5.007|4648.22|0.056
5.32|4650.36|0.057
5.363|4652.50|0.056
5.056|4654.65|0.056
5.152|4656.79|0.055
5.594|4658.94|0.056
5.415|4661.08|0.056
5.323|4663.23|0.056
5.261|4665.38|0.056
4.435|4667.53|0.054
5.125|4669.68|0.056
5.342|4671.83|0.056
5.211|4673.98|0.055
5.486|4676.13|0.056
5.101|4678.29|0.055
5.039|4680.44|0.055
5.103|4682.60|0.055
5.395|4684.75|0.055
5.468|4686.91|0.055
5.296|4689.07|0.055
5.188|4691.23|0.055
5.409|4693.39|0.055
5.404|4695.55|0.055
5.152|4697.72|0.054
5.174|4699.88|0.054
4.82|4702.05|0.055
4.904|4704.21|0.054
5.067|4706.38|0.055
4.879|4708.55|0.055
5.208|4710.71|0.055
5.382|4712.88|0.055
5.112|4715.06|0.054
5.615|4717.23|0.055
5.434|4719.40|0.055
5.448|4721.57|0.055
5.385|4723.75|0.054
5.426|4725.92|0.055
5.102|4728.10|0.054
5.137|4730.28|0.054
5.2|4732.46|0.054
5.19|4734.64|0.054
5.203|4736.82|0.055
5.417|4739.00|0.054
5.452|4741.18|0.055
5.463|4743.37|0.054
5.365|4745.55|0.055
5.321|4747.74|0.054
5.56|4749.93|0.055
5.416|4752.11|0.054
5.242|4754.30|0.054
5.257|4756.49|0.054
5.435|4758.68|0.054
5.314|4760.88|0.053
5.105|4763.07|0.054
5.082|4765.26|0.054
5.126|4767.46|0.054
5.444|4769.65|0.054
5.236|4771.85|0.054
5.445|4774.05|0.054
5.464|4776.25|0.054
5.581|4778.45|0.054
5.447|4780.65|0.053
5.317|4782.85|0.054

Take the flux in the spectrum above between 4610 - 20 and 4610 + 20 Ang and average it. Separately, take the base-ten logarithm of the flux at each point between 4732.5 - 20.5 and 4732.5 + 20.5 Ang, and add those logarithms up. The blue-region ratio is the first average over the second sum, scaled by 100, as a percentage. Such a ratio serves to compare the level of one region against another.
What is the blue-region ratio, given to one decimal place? 38.2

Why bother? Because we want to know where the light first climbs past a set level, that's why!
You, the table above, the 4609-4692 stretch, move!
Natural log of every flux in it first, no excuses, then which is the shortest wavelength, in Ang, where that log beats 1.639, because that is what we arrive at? 4609.85 Ang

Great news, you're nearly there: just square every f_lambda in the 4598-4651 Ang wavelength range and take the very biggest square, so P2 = 30.8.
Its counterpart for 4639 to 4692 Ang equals 31.3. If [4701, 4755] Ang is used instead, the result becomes 31.5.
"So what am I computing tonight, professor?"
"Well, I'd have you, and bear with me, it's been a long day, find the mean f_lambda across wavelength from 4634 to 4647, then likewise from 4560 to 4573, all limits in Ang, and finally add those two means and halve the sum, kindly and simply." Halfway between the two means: 5.24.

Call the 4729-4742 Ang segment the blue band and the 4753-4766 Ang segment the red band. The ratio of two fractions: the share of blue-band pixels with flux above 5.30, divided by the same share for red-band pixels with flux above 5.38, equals 2.00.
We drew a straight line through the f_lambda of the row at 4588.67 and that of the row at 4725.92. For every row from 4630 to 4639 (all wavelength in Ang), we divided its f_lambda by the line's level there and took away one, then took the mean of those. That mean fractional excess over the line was -0.018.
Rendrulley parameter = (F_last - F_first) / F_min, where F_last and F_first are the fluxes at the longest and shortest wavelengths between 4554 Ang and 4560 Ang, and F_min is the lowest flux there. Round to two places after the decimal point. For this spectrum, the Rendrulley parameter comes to 0.11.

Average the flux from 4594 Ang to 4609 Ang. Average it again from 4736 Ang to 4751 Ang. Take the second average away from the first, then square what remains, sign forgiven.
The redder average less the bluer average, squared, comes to 0.024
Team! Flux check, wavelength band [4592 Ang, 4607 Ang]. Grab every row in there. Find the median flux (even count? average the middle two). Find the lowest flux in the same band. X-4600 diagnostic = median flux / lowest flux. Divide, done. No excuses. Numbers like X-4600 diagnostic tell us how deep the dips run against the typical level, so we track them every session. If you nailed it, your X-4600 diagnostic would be 1.01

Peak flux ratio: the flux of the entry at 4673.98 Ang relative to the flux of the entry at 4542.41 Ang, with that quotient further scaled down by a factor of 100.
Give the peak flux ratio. 0.0099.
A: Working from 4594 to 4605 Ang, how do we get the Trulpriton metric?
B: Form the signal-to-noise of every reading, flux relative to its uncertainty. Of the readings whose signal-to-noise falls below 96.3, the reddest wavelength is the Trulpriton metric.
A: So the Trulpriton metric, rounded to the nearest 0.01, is 4603.49 Ang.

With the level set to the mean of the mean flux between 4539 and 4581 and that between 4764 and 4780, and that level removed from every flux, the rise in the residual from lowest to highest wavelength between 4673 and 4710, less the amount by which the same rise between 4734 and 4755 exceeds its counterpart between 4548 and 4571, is 0.2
